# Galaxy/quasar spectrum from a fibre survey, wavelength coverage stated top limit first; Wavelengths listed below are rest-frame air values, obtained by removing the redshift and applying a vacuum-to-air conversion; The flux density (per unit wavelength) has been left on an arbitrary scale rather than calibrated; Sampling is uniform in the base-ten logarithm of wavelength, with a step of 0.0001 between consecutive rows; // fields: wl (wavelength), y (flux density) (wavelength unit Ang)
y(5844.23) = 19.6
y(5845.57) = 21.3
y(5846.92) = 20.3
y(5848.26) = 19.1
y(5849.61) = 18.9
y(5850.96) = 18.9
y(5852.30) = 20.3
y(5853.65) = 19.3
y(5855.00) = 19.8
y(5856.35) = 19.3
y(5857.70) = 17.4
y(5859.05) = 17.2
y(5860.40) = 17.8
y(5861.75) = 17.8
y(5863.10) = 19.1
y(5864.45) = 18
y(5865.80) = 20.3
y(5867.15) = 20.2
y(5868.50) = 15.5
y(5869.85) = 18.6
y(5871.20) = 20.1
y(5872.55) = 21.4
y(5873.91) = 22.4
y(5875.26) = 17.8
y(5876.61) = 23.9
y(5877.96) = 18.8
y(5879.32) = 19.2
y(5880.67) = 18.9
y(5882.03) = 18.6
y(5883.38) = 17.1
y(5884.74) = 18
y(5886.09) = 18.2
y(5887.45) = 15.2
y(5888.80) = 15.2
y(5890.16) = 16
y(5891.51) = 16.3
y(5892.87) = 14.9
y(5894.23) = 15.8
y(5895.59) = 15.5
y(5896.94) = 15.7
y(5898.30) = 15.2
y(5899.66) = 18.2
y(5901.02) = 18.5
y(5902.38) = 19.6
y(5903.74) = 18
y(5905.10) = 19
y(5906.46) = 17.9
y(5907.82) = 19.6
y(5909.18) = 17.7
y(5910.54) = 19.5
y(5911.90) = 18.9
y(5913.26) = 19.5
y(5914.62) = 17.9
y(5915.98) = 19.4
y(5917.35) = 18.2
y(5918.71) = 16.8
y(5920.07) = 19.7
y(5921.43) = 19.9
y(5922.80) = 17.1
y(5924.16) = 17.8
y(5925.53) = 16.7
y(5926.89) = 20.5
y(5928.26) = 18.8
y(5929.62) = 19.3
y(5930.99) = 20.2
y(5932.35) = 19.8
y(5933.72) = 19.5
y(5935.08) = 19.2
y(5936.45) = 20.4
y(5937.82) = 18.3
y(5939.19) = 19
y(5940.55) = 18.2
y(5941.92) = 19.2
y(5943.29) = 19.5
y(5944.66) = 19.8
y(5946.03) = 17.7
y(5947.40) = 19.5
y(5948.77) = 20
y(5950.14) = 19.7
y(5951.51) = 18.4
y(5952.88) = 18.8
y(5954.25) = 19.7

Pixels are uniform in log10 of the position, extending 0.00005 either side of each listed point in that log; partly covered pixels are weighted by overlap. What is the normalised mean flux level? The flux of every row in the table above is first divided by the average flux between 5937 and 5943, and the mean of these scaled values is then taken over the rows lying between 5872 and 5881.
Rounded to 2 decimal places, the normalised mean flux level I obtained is 1.09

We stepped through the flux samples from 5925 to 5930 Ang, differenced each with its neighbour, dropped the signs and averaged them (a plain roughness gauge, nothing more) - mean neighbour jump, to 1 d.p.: 2.0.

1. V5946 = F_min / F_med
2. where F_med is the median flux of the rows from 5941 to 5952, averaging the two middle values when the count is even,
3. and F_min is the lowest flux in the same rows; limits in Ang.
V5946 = 0.91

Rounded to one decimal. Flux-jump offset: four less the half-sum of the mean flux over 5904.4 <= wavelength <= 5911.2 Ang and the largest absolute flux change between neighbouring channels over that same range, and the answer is -6.3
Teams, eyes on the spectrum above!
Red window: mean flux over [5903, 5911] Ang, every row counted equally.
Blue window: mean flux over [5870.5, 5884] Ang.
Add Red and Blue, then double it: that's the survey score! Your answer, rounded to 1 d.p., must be 76.9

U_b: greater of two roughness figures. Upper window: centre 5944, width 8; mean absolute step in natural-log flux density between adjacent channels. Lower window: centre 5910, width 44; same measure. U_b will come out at 0.0705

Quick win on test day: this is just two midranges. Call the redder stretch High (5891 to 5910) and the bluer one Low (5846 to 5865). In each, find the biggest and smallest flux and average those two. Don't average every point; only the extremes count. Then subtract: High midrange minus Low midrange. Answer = -1.5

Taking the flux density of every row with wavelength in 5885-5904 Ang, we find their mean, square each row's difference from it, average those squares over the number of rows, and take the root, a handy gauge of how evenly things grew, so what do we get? 1.50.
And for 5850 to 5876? 1.58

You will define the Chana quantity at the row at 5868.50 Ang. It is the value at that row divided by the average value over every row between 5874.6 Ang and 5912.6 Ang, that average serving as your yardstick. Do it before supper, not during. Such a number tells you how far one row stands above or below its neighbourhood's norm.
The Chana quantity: 0.87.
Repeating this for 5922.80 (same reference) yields 0.96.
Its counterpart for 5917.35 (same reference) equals 1.02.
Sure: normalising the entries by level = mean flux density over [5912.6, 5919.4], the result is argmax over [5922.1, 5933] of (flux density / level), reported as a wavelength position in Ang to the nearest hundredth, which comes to 5926.89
